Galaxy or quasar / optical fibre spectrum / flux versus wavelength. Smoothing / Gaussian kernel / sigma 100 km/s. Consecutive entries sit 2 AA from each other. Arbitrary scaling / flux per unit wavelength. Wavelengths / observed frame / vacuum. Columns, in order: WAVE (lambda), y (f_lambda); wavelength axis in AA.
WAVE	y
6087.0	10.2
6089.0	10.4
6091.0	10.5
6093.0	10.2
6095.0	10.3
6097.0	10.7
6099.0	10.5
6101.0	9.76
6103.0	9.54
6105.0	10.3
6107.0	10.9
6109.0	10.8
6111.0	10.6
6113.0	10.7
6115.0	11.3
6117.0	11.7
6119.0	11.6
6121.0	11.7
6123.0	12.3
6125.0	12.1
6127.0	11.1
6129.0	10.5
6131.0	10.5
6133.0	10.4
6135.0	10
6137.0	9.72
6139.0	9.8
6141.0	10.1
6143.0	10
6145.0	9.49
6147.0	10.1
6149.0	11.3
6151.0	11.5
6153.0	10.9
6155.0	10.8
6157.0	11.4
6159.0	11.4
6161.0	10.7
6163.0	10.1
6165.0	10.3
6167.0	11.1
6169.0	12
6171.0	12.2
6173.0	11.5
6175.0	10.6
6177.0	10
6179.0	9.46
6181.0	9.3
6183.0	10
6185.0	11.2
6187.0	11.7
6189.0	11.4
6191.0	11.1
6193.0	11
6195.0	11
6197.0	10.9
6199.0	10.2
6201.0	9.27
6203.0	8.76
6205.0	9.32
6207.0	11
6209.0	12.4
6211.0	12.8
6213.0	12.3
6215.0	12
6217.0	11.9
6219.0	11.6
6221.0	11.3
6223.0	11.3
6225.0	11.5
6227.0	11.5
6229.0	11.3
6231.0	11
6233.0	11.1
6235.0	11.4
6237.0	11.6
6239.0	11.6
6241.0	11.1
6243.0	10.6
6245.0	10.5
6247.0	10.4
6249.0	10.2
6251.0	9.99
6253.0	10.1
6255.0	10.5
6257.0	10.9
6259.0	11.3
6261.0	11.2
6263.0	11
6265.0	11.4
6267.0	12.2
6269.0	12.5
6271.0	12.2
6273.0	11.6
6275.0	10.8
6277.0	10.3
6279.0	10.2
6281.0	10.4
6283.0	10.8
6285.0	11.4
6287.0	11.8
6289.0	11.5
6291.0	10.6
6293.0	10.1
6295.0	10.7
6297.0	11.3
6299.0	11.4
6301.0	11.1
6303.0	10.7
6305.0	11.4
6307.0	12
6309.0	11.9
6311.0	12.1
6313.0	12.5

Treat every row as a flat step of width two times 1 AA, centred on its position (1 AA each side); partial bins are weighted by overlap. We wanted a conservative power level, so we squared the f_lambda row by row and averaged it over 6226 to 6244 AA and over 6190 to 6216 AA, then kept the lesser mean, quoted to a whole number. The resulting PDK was 121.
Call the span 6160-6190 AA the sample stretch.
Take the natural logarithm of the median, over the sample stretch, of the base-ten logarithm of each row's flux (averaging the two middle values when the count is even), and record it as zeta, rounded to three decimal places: 0.029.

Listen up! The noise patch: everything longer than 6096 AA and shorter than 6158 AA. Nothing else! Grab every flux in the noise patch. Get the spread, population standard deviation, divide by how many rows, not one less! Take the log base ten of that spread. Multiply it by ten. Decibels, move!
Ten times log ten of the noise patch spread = -1.3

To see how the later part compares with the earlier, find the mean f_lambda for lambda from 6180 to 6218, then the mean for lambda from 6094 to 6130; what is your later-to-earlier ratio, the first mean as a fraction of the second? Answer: 1.00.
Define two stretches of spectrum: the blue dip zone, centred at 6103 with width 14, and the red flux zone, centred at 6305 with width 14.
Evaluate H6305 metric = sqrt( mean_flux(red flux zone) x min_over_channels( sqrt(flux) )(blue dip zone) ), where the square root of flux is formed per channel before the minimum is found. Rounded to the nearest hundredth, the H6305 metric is 5.96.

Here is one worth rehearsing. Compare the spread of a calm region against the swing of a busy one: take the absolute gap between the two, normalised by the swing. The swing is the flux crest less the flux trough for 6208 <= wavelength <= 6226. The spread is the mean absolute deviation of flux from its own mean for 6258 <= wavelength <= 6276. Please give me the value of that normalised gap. 0.68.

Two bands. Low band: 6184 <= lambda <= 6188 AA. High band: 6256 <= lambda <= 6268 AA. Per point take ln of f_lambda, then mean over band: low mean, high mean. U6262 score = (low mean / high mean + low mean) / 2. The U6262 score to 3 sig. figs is 1.72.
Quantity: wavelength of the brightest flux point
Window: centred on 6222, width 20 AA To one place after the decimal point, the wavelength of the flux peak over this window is 6213.0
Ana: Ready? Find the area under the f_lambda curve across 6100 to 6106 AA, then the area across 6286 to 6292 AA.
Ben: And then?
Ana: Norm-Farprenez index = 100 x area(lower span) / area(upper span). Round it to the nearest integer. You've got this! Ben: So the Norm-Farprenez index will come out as 87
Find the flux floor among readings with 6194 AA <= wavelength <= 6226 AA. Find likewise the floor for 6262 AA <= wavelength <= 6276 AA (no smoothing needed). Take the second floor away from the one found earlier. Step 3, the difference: -2.0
